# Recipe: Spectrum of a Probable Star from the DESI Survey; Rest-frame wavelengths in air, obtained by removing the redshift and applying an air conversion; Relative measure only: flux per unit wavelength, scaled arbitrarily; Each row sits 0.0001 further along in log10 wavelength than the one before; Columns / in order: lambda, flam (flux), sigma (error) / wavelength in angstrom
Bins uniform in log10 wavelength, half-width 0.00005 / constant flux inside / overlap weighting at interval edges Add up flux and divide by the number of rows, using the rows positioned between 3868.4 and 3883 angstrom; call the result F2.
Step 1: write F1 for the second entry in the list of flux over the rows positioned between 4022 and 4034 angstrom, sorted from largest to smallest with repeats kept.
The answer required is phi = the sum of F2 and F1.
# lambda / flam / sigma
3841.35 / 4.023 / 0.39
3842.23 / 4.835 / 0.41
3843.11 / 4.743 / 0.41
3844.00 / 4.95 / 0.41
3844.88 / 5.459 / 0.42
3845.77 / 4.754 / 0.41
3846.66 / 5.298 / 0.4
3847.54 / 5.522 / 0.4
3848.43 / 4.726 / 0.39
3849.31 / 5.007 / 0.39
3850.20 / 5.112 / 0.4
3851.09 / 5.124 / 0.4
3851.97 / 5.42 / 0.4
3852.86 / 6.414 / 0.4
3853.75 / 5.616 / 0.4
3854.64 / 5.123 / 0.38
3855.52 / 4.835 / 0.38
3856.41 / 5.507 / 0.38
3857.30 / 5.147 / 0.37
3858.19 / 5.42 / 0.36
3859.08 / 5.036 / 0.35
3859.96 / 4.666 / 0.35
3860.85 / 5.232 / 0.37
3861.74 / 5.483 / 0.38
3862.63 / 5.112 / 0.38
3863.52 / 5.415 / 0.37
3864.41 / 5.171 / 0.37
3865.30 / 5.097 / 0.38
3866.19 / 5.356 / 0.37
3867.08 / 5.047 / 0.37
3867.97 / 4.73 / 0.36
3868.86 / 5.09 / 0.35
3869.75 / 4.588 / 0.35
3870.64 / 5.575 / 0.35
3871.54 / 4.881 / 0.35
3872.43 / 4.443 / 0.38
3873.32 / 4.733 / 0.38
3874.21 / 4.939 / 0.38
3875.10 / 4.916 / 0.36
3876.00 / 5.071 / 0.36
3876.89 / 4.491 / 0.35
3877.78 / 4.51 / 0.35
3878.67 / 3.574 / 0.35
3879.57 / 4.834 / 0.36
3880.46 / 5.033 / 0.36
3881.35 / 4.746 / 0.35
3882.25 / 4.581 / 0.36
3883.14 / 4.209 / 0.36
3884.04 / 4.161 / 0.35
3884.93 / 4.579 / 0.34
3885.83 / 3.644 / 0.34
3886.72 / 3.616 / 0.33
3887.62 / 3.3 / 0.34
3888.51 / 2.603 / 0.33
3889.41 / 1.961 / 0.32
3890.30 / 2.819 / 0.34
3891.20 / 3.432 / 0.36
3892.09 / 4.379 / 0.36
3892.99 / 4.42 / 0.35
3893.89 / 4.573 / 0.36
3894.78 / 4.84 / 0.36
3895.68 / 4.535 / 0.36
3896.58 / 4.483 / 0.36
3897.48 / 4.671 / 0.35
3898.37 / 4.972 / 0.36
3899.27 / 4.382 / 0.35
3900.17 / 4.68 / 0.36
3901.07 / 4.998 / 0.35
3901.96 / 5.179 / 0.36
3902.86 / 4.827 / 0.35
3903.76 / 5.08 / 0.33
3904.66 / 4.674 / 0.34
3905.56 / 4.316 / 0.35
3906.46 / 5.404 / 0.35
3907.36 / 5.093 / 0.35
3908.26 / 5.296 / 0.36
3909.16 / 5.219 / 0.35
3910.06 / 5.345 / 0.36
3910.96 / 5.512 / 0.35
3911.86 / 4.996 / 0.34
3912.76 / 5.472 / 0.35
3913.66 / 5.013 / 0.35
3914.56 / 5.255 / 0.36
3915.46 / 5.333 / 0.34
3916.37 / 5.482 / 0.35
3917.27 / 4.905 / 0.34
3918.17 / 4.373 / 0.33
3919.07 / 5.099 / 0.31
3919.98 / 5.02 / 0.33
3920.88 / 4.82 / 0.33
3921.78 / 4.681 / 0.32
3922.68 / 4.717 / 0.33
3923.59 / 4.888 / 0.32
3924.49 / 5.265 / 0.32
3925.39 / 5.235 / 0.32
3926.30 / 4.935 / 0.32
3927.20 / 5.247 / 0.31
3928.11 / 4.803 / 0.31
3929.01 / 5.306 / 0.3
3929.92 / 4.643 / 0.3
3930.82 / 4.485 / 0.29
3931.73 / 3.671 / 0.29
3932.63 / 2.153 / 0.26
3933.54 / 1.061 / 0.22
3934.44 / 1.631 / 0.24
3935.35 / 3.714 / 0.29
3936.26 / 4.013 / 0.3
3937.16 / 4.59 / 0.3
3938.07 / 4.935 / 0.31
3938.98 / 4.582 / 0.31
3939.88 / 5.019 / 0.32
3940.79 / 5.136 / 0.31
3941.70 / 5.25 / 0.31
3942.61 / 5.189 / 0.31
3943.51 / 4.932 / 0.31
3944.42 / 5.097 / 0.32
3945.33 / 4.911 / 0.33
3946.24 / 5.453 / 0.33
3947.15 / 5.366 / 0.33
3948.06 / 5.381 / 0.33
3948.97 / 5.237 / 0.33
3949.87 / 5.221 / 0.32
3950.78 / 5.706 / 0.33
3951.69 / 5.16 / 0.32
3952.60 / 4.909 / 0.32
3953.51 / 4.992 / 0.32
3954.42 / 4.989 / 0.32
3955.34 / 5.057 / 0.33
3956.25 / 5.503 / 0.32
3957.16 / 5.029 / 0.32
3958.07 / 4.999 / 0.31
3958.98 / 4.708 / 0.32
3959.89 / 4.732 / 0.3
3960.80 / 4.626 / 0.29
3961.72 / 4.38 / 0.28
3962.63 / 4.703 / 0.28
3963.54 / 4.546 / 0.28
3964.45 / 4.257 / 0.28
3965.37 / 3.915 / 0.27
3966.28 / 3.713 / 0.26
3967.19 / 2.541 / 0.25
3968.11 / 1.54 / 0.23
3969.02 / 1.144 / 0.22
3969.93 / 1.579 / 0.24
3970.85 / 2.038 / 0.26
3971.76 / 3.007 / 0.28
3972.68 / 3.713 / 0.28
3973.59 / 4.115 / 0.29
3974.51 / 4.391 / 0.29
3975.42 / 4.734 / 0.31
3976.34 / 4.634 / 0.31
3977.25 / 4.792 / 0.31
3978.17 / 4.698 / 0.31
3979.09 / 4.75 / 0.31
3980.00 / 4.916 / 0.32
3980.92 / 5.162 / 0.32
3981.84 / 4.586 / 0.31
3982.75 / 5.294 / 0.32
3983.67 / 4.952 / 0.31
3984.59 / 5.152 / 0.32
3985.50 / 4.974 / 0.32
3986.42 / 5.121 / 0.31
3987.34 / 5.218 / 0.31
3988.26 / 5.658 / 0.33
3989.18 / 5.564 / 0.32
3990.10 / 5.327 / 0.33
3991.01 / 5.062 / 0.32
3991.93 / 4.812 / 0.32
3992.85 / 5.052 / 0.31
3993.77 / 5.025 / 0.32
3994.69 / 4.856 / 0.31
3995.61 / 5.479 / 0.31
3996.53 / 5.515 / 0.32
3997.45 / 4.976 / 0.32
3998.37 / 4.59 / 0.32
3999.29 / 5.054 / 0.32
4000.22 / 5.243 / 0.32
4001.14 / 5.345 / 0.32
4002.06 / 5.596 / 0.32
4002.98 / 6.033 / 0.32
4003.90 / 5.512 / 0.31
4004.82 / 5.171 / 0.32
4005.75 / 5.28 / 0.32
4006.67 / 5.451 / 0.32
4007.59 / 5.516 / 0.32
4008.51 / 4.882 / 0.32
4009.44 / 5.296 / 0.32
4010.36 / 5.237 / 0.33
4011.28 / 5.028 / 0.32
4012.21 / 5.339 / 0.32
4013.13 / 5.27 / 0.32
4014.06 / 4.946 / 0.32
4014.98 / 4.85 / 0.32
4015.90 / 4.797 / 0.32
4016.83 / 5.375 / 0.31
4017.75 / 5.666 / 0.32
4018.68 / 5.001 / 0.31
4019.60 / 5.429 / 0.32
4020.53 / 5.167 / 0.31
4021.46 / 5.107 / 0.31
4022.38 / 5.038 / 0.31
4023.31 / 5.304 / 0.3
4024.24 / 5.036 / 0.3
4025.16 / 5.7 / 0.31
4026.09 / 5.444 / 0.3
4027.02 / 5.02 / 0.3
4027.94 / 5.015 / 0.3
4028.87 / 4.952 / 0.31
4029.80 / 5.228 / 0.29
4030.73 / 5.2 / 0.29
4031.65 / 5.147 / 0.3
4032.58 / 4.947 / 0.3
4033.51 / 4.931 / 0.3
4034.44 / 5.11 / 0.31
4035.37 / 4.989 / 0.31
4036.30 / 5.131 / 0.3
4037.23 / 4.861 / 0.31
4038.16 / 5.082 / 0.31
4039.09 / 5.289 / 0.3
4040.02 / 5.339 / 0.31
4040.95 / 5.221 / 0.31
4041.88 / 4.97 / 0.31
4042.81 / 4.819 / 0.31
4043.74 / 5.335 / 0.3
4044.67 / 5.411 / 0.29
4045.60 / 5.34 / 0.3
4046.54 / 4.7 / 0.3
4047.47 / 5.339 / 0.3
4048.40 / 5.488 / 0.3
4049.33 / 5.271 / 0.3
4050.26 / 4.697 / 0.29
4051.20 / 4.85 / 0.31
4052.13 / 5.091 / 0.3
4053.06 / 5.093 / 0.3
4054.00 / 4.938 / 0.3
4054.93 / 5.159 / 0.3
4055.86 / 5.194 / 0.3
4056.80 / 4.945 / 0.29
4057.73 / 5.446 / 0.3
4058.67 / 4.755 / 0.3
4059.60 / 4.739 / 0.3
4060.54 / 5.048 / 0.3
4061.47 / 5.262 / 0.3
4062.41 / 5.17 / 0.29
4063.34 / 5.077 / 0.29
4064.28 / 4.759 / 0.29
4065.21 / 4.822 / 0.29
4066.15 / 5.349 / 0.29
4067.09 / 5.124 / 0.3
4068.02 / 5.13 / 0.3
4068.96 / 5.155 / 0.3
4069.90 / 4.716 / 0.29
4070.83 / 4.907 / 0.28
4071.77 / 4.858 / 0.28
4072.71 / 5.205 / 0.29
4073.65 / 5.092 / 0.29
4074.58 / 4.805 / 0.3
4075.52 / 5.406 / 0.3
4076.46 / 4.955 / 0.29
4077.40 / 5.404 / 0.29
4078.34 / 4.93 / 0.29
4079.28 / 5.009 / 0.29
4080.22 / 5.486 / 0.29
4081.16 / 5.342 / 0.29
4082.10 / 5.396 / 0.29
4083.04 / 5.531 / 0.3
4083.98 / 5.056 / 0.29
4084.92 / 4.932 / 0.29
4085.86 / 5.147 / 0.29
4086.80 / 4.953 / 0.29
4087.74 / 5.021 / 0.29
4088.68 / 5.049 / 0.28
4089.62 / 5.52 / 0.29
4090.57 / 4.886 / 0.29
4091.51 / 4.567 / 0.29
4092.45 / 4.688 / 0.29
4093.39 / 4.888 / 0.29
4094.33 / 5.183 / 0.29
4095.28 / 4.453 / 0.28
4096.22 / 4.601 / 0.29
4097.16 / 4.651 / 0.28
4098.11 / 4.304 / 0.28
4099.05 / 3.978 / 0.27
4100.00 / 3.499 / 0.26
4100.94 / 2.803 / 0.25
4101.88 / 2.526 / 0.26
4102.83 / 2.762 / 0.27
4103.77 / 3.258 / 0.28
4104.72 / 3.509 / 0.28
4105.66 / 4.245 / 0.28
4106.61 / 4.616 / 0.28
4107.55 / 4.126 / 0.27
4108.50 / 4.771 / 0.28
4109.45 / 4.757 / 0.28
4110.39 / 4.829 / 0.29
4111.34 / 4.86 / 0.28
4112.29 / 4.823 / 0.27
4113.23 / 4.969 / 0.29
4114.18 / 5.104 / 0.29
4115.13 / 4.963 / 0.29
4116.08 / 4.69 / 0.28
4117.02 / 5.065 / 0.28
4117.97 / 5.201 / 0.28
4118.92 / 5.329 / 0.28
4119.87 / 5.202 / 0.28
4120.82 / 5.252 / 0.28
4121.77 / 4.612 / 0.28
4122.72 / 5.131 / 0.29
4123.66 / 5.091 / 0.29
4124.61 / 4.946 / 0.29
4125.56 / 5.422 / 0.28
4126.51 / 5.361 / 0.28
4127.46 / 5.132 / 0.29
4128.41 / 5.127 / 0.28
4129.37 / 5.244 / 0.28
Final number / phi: 10.2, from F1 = 5.444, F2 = 4.75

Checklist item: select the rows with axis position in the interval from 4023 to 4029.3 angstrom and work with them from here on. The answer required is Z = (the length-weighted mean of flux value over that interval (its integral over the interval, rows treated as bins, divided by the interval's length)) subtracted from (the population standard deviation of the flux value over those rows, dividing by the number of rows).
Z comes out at -5.0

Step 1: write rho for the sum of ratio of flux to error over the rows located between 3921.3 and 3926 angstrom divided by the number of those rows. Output 15.4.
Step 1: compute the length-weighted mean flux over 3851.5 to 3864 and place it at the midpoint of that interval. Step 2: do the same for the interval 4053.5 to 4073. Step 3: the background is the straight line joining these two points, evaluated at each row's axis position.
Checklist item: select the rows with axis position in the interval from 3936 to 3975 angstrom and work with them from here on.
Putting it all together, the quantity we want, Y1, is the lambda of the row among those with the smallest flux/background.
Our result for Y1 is 3969.02 angstrom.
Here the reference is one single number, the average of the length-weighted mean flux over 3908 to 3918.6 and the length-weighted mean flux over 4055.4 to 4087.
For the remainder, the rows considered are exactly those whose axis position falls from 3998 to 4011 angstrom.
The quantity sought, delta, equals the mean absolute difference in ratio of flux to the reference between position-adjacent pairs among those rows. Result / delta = 0.056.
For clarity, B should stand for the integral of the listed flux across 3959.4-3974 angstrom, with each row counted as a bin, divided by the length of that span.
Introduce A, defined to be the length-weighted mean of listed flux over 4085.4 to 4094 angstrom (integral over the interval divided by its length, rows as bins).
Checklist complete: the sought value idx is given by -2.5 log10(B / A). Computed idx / 0.41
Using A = 5.0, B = 3.41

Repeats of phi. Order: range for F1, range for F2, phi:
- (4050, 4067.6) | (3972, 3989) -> 10.2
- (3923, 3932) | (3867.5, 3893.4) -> 9.5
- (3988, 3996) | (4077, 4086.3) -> 10.8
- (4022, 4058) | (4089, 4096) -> 10.4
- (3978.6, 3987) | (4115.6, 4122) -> 10.2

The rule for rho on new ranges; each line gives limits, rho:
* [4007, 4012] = 16.1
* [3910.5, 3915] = 15.0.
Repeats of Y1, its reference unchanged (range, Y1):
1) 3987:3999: 3998.37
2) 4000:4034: 4015.90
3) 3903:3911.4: 3905.56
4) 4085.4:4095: 4091.51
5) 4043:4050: 4046.54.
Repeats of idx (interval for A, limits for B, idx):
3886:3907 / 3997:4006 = -0.23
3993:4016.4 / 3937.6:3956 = 0.02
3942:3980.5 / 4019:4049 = -0.17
